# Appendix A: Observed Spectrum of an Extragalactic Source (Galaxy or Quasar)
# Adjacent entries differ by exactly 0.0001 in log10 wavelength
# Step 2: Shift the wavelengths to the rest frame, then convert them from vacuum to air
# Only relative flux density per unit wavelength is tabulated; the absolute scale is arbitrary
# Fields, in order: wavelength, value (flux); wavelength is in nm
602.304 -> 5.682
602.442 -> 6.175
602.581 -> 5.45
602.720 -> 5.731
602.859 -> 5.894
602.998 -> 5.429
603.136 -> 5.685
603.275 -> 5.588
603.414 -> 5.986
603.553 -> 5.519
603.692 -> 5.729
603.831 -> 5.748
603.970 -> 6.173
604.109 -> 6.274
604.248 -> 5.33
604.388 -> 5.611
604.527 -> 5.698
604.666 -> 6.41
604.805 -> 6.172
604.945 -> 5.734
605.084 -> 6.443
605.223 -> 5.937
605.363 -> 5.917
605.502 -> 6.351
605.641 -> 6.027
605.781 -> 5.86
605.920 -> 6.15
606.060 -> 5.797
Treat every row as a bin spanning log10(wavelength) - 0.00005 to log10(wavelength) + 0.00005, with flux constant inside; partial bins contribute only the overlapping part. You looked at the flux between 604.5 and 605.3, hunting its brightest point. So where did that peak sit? 605.084 nm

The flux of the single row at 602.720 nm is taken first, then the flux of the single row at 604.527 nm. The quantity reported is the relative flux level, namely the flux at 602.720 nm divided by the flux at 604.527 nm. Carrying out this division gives 1.01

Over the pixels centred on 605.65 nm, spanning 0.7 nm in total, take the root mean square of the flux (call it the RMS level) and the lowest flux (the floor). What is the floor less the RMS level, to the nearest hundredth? -0.20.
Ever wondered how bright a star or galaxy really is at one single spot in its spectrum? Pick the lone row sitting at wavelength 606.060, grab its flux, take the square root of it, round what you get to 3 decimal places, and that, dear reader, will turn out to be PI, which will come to 2.408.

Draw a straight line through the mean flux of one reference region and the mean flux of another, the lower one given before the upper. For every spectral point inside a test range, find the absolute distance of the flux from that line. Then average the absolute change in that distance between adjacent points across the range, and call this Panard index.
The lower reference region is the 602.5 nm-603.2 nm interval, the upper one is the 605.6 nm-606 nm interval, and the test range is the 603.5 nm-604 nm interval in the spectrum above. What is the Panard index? 0.191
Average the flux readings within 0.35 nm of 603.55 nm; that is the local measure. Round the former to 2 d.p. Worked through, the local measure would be 5.71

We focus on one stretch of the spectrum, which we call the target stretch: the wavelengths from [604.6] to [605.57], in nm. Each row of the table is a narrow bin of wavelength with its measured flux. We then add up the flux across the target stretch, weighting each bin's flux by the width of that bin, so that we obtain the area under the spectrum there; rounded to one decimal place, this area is 6.0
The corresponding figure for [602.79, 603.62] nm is 4.7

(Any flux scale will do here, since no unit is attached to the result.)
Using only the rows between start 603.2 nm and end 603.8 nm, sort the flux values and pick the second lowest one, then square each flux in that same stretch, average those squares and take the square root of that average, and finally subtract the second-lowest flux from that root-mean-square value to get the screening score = 0.12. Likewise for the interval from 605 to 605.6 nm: 0.23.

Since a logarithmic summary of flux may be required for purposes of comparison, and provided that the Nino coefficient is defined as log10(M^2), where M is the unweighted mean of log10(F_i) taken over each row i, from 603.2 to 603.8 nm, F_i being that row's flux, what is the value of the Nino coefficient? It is -0.243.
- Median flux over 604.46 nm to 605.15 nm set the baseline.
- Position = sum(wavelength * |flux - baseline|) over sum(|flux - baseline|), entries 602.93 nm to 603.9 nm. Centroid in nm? 603.38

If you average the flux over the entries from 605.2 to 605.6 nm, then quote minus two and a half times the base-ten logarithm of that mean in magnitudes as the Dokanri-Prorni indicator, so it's -1.96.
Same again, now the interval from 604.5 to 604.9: -1.96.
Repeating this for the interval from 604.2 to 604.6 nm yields -1.86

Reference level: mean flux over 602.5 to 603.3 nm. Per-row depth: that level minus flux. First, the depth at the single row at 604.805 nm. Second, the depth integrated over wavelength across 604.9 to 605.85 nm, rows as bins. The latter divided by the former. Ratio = 0.7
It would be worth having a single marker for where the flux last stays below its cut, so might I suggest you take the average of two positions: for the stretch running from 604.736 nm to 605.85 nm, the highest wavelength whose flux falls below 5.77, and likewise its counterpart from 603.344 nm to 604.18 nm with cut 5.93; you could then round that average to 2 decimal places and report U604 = 604.39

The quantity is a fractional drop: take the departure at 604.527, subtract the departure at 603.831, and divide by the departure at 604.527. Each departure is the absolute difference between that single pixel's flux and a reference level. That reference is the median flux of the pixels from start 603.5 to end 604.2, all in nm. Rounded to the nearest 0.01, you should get 1.00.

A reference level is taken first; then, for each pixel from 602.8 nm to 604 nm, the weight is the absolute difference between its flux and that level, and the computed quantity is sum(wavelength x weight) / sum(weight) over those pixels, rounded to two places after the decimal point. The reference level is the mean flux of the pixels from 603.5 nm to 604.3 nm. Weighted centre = 603.43 nm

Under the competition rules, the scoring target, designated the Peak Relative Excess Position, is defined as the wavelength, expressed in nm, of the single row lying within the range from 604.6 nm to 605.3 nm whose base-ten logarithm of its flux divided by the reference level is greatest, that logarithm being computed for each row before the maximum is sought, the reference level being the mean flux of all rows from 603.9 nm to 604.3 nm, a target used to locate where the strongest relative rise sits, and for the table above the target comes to 605.084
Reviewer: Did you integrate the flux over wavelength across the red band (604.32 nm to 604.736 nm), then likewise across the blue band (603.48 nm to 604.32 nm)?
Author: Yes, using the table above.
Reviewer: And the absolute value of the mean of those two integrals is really 3.7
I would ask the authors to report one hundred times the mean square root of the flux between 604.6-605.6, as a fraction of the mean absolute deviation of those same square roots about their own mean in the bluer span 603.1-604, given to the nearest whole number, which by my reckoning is 6905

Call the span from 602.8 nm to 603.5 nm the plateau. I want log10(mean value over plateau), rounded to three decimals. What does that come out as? 0.757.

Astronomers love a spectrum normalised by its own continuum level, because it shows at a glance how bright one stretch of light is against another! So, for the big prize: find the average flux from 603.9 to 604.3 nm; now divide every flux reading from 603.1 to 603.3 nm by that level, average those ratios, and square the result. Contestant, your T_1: 0.90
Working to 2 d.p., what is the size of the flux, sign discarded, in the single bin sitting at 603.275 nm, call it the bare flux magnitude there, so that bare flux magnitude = 5.59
